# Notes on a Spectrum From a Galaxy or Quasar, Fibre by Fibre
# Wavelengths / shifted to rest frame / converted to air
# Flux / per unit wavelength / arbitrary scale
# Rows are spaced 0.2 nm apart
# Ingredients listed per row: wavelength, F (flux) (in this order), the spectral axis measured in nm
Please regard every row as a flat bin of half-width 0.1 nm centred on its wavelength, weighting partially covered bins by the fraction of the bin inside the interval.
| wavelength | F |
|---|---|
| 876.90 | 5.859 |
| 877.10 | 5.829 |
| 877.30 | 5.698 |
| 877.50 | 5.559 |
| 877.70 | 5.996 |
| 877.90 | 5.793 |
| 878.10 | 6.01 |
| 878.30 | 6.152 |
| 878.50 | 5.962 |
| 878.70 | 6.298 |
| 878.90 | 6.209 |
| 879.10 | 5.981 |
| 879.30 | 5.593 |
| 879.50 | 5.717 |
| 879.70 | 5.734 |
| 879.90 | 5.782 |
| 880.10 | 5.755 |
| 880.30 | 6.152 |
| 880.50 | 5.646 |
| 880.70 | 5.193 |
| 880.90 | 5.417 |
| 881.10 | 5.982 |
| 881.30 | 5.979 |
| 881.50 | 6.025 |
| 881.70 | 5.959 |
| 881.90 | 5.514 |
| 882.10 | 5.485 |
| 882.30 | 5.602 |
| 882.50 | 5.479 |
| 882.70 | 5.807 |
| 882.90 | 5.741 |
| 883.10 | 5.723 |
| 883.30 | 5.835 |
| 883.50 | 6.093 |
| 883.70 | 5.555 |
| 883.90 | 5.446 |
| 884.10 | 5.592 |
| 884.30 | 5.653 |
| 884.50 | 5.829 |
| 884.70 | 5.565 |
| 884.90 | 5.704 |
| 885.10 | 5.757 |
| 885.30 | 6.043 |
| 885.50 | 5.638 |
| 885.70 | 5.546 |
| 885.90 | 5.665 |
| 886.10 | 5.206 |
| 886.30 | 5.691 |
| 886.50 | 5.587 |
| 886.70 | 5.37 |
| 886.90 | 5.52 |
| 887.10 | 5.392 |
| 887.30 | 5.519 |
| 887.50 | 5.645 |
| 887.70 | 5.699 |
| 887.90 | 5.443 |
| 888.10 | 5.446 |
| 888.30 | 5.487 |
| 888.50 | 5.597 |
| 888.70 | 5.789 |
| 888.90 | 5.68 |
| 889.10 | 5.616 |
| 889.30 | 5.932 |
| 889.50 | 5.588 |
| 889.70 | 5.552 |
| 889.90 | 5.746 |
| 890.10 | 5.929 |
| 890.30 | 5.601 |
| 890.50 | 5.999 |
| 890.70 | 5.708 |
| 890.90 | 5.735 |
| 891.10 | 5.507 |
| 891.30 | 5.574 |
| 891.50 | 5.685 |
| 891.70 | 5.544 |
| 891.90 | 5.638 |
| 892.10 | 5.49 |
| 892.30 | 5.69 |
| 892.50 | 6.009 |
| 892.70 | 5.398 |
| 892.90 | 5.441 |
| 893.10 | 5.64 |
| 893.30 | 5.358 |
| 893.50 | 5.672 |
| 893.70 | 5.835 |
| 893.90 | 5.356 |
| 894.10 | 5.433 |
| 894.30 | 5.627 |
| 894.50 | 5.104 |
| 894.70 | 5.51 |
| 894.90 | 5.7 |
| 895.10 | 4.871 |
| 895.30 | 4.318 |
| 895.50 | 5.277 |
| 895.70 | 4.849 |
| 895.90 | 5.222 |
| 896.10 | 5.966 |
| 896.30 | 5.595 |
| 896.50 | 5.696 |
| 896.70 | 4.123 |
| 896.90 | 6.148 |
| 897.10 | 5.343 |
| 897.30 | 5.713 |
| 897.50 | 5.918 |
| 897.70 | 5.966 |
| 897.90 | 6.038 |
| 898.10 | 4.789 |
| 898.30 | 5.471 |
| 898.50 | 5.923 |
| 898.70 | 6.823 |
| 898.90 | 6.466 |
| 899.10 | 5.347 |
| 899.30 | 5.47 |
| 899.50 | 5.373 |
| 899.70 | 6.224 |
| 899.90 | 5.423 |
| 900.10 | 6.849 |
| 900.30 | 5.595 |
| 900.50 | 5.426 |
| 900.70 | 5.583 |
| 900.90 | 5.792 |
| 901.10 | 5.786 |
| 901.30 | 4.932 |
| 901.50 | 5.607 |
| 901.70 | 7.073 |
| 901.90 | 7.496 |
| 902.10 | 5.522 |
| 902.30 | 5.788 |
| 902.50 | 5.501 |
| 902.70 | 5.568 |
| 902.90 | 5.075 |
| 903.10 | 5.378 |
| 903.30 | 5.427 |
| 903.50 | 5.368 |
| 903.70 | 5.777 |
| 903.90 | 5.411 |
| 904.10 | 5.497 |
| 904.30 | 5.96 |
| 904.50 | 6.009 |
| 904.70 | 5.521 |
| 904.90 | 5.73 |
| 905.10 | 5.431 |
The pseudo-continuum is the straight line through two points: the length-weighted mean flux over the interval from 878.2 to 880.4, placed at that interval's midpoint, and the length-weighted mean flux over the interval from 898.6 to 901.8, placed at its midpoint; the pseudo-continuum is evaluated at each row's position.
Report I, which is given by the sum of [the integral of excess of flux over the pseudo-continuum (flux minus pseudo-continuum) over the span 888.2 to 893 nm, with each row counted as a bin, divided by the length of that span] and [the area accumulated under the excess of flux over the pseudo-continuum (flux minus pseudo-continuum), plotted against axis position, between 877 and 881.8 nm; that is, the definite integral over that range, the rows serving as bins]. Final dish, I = -0.7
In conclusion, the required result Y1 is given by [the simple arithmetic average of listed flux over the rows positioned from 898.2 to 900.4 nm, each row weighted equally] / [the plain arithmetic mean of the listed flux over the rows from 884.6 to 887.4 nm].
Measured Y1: 1.06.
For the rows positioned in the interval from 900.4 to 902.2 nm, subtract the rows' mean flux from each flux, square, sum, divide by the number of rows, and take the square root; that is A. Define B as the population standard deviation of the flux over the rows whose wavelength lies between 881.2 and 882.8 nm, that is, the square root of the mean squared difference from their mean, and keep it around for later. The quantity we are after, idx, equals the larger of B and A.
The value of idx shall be 0.78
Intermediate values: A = 0.78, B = 0.22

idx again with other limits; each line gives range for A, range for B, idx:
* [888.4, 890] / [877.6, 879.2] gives 0.15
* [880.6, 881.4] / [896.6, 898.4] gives 0.63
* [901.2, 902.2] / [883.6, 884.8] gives 0.98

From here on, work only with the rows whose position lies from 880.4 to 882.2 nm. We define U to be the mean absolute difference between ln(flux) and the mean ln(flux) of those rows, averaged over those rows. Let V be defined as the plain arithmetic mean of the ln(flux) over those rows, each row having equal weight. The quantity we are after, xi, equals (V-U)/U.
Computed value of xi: 36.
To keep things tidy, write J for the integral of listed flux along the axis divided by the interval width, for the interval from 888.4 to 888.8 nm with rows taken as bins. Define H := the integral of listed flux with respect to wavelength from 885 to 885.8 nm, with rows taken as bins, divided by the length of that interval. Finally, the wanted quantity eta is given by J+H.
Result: 11.4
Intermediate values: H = 5.75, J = 5.69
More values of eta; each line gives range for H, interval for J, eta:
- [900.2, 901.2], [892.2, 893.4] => 11.2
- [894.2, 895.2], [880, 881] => 11.0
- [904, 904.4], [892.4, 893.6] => 11.3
